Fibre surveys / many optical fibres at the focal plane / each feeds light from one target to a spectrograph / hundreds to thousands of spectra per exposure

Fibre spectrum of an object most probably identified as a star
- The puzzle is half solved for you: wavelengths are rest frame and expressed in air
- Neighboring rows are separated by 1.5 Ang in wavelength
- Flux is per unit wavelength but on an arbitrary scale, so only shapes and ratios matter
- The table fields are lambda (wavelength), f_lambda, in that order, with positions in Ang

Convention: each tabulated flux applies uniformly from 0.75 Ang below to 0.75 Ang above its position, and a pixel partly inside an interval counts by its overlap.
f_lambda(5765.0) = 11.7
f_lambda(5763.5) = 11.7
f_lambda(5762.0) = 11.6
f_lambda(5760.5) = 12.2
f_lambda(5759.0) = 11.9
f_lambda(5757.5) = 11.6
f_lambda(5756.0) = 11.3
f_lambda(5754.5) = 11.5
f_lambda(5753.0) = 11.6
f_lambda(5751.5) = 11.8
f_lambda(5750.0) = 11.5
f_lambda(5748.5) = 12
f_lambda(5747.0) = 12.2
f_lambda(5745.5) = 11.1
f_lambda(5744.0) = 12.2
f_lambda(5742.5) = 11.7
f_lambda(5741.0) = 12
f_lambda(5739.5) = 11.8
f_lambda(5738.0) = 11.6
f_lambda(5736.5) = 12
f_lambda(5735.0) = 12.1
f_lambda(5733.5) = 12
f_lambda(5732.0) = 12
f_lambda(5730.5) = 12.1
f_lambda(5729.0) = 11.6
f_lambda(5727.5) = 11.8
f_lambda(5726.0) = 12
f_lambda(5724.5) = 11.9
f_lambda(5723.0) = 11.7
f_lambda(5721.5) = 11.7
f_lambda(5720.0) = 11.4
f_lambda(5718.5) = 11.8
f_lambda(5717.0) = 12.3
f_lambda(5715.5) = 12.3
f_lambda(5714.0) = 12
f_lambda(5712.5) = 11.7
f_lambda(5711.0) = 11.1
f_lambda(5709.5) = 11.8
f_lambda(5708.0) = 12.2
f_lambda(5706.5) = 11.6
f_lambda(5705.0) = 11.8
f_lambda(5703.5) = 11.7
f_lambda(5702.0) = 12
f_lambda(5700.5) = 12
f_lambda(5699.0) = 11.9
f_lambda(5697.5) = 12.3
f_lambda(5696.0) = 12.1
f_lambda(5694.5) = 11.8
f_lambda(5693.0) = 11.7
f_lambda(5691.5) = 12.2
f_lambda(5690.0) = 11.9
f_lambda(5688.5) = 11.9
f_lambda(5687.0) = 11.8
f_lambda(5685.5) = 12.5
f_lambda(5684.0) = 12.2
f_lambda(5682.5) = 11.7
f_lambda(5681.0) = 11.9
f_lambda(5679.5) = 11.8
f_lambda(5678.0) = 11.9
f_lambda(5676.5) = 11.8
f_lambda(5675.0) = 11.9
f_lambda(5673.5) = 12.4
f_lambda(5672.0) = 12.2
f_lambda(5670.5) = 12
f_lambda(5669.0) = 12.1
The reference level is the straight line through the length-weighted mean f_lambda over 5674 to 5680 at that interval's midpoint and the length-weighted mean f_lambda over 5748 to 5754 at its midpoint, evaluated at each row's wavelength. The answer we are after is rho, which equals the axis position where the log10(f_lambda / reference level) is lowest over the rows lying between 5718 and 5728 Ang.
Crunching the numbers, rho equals 5720.0 Ang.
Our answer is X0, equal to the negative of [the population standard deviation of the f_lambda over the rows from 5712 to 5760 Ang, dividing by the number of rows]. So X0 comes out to -0.28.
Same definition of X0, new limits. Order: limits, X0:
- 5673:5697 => -0.23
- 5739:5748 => -0.38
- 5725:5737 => -0.16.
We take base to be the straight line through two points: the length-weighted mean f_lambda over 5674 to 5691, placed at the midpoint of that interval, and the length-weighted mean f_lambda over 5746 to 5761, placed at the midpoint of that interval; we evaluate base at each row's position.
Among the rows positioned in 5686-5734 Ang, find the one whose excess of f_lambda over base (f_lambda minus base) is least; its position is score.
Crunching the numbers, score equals 5711.0 Ang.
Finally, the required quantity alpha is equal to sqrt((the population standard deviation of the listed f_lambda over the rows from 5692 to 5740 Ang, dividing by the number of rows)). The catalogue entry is 0.51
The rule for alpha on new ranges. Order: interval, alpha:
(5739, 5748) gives 0.61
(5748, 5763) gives 0.51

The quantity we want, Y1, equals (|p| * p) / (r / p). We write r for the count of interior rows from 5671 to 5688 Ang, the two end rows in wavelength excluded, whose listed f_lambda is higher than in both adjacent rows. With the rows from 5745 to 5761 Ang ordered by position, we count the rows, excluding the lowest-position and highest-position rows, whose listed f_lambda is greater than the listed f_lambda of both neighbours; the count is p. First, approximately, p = 2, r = 4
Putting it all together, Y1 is 2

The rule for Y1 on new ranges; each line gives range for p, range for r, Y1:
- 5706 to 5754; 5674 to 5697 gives 128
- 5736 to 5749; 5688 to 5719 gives 7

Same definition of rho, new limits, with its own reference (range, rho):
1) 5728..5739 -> 5729.0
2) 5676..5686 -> 5682.5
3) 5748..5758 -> 5756.0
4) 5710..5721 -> 5711.0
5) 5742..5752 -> 5745.5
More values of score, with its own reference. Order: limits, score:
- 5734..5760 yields 5745.5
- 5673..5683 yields 5682.5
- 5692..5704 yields 5693.0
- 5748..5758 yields 5756.0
